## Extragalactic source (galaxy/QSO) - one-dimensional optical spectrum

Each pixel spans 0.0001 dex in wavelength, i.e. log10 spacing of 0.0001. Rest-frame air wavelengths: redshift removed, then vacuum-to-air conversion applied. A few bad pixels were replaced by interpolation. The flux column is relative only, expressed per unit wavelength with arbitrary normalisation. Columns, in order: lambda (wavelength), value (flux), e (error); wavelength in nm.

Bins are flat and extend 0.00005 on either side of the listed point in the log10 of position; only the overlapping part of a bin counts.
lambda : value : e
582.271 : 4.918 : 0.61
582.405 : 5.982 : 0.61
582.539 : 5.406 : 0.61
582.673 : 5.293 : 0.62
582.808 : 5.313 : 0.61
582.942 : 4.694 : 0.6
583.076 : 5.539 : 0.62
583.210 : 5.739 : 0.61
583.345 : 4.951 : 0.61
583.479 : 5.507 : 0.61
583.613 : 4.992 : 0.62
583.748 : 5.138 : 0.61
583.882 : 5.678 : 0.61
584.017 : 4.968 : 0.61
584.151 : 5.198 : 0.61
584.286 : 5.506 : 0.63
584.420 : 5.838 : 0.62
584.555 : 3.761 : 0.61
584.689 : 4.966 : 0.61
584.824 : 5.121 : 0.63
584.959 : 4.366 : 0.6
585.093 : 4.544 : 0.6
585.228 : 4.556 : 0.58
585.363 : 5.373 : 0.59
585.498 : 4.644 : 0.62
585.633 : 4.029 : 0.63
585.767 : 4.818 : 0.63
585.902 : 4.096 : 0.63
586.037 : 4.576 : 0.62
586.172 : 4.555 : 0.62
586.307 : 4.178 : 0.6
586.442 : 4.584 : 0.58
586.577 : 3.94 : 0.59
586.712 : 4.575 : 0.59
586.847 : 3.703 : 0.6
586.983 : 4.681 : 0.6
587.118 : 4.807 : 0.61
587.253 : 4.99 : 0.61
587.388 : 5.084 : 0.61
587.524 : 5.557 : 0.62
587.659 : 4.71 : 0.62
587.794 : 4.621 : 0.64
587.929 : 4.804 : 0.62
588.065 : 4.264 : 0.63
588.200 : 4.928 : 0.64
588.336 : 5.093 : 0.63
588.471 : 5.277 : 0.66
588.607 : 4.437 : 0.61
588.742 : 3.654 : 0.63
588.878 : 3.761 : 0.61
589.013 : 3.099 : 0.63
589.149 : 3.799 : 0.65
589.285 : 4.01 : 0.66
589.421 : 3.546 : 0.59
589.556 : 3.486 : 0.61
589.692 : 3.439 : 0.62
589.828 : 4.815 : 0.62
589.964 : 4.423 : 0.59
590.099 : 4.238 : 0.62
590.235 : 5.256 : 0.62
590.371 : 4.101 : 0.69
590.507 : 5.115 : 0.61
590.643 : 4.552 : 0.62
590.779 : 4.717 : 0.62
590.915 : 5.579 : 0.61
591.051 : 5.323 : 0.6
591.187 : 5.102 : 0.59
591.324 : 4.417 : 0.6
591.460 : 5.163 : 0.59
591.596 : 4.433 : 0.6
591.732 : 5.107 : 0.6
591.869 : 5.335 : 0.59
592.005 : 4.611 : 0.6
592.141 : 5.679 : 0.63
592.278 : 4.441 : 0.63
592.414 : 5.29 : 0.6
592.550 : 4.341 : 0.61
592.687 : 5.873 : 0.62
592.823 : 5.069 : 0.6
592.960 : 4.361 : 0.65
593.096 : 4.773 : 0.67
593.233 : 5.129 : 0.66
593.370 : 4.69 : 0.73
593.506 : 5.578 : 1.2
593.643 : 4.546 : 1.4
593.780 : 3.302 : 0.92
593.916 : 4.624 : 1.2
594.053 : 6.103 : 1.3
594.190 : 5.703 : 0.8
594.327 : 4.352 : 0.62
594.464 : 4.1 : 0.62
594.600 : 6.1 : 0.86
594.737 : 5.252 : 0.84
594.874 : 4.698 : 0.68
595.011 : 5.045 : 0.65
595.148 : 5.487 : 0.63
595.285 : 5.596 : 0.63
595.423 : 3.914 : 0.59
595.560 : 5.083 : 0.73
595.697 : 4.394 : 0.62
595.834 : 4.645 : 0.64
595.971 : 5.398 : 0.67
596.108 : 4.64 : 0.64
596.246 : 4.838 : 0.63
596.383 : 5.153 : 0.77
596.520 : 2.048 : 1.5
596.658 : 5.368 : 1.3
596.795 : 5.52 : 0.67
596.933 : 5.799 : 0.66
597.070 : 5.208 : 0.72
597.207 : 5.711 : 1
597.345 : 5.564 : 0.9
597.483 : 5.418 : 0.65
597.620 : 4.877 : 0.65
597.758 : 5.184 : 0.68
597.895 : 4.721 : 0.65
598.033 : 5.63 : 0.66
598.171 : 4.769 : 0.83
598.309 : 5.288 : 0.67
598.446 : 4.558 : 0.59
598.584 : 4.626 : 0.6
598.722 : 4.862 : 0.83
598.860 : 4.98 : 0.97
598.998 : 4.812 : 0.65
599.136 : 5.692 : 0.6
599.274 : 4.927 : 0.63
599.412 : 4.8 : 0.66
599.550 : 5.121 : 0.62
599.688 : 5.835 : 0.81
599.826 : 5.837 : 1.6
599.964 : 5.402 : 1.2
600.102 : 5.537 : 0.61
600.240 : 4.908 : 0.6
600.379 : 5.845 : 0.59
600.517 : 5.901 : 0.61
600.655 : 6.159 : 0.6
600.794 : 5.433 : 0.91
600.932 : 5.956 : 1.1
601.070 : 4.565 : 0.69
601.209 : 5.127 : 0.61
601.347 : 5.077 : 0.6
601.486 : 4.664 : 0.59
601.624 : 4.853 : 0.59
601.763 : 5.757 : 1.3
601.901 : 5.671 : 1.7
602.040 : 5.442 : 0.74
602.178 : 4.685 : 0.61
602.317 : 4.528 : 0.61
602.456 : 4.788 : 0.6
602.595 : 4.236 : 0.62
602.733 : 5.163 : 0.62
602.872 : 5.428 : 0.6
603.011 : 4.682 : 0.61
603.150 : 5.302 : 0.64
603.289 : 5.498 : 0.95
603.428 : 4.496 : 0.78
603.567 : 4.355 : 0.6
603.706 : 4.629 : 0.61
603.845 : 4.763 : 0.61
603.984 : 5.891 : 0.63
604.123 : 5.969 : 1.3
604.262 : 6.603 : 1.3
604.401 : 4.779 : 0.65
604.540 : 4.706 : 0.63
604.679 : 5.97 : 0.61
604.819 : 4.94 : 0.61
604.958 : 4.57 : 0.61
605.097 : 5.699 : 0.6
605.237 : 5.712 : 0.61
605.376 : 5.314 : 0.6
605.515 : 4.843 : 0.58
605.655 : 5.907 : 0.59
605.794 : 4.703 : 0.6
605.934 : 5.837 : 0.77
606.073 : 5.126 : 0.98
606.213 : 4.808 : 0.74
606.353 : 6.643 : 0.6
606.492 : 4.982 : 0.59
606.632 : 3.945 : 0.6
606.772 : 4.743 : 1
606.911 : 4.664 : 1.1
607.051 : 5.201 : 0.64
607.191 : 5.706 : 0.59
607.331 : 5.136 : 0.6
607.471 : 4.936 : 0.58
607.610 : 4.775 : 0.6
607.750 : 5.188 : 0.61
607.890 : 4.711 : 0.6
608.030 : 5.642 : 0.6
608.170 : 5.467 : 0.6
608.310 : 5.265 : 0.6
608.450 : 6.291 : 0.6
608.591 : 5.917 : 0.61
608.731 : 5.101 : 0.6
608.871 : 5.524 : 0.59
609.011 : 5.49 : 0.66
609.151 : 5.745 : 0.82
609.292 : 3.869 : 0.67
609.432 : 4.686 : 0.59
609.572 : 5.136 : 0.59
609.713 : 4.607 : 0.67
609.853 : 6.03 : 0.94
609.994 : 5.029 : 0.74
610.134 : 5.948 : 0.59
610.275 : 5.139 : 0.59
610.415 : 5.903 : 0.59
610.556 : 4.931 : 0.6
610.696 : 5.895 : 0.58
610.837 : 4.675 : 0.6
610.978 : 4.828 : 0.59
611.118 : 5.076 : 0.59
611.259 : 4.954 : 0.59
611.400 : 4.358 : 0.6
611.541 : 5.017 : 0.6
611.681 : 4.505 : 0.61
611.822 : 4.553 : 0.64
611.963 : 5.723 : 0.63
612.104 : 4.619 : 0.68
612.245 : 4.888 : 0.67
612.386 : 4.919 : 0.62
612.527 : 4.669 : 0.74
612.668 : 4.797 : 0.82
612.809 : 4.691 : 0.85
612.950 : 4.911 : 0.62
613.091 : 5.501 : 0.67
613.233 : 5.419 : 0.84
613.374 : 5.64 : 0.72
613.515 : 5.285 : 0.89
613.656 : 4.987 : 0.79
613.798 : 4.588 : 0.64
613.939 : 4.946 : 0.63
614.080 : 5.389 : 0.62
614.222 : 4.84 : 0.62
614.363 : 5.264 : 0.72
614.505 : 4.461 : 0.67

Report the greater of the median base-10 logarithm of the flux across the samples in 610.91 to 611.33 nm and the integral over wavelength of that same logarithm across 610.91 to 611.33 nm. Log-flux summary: 0.69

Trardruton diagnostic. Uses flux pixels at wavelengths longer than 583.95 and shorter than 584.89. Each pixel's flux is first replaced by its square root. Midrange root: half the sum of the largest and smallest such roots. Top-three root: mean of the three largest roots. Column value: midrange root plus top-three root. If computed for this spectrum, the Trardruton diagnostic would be 4.53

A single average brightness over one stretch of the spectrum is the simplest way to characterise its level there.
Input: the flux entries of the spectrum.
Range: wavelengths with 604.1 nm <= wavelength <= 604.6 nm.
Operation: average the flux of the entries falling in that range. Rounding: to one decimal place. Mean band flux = 5.5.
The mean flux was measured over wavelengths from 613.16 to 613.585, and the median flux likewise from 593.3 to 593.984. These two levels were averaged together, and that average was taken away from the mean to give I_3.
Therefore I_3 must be 0.4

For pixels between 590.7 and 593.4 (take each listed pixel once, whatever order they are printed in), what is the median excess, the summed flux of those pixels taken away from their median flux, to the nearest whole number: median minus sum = -94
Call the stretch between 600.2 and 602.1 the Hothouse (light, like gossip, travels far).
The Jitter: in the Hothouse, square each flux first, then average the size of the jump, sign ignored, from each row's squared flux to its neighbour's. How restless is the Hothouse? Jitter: 5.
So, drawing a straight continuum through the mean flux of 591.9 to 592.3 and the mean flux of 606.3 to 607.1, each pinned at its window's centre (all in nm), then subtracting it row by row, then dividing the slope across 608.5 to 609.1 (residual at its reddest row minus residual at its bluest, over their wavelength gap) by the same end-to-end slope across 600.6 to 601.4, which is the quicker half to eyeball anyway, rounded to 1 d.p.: 0.7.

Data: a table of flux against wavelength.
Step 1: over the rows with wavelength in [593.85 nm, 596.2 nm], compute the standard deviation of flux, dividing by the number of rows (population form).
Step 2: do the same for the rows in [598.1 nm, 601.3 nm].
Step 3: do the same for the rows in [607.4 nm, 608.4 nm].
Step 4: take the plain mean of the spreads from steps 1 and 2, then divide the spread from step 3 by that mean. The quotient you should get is 0.57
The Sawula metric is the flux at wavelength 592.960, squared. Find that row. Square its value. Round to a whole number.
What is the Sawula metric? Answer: 19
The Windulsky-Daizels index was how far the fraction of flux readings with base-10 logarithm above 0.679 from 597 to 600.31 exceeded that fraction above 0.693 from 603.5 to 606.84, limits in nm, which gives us 0.3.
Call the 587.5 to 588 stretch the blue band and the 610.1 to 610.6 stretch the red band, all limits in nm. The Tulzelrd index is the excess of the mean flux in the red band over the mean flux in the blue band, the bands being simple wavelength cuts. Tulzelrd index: 0.6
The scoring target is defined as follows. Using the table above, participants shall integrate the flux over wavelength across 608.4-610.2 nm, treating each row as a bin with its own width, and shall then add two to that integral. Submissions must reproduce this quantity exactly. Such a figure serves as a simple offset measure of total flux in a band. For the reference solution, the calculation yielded 12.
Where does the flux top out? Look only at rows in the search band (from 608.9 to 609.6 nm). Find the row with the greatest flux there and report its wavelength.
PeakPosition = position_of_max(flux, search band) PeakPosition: 609.151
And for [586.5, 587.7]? 587.524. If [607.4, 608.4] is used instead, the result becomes 608.030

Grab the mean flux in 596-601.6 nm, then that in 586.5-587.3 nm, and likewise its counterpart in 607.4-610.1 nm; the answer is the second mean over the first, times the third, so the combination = 4.51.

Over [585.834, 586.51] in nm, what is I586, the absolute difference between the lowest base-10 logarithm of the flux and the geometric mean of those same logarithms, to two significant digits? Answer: 0.030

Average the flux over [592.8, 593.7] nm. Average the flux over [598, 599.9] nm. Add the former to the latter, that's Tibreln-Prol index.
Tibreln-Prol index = 10.0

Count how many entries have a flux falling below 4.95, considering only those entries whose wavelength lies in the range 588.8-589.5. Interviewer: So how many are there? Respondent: 5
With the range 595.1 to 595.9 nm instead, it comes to 3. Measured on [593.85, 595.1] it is 4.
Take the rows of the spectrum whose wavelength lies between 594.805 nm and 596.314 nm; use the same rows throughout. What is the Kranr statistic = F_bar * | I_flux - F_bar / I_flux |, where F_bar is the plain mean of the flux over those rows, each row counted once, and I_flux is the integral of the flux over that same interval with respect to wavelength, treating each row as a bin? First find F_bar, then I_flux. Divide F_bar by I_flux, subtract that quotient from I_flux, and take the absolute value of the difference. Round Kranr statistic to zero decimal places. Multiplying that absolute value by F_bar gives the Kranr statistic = 33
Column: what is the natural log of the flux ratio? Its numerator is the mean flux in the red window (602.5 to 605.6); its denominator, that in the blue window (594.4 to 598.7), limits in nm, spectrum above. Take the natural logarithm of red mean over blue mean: 0.03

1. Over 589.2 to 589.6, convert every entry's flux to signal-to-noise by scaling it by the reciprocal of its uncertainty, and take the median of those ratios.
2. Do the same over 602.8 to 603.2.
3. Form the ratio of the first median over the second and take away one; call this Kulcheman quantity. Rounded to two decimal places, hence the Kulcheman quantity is -0.27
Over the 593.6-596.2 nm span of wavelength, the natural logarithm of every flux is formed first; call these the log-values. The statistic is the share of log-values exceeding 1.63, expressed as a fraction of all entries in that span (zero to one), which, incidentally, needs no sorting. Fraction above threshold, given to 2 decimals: 0.37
